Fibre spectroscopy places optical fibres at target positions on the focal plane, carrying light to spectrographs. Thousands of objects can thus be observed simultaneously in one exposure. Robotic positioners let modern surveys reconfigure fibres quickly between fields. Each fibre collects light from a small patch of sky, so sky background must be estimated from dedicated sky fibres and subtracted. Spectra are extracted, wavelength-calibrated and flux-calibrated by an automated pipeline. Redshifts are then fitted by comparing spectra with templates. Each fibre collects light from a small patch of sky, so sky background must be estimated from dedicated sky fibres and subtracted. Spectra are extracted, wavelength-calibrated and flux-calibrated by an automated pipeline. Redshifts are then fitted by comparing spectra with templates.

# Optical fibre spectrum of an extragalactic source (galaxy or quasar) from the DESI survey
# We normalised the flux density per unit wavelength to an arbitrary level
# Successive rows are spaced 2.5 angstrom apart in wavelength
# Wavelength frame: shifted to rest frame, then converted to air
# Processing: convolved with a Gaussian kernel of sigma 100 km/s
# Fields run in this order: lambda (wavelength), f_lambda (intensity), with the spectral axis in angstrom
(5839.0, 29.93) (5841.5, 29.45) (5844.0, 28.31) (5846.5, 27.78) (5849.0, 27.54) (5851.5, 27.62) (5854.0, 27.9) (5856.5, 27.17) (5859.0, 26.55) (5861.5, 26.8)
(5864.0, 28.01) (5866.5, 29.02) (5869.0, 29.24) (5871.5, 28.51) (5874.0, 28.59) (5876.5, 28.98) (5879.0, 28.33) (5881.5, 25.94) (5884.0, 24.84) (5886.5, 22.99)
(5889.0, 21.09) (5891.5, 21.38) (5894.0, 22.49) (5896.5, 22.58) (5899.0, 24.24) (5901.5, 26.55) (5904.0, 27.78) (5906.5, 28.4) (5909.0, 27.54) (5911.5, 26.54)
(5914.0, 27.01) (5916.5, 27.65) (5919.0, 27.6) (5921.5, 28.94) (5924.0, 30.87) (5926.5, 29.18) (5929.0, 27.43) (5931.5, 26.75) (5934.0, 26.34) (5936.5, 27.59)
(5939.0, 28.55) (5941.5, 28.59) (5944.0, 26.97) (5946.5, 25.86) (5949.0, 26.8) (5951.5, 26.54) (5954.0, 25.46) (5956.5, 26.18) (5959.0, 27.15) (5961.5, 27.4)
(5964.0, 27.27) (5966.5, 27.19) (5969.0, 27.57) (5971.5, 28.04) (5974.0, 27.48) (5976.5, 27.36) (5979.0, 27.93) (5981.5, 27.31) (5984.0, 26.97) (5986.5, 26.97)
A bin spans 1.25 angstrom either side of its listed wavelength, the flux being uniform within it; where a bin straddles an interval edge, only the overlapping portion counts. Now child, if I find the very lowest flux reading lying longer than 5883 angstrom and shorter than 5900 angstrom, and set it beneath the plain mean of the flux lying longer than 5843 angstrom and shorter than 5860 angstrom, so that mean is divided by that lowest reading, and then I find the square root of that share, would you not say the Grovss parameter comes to 1.14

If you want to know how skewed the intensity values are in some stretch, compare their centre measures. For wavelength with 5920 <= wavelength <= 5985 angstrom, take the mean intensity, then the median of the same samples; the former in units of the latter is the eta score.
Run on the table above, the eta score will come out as 1.004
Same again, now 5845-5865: 0.994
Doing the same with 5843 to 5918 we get 0.965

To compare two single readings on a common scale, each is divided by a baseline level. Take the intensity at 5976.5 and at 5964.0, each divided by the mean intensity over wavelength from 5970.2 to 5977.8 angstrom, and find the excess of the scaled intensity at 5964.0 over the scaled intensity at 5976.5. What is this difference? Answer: -0.003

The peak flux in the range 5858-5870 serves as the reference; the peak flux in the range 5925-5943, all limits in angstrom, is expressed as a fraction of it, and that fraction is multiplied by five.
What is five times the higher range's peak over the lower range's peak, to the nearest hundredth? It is 4.99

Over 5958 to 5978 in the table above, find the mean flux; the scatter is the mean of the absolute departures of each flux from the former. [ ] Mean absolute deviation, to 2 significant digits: 0.20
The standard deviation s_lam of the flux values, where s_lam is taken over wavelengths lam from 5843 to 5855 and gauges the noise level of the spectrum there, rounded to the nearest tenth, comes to 0.3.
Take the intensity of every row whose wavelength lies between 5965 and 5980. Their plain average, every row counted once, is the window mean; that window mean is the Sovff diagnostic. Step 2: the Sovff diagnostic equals 27.6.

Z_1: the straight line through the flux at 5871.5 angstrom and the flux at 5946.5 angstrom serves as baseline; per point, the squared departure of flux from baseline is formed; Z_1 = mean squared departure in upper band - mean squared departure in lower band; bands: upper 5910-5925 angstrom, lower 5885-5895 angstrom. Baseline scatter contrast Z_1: -31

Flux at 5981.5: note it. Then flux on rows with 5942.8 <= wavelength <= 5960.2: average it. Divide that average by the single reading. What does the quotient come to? 0.97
